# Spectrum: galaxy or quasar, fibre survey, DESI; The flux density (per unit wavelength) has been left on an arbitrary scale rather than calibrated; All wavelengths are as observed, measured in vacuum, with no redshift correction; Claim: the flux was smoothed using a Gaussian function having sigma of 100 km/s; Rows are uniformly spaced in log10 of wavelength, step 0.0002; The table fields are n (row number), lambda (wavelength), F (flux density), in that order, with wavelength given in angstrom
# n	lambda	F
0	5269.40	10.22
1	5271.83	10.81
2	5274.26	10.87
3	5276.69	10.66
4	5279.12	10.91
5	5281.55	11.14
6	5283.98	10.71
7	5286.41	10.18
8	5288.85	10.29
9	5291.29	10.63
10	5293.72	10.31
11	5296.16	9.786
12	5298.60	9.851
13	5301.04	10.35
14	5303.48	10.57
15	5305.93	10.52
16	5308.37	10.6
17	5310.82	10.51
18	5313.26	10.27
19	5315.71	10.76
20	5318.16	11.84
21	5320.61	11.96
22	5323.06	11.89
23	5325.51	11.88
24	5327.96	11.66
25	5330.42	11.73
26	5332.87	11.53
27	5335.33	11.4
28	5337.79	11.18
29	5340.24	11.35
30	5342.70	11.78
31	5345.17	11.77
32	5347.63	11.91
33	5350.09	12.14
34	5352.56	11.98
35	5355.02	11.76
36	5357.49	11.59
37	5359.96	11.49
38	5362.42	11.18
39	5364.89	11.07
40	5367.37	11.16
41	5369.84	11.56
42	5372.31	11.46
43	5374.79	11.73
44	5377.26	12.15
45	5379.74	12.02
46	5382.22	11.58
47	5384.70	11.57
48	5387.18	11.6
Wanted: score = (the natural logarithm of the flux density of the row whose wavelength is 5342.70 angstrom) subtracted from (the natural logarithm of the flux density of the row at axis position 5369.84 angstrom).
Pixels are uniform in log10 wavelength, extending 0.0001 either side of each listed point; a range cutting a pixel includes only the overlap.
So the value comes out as -0.019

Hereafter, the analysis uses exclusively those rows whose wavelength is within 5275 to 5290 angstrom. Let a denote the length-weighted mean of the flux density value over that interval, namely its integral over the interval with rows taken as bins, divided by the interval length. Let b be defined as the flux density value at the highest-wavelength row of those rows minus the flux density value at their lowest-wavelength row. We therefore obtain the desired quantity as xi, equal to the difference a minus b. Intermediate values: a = 10.7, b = -0.4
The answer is 11.0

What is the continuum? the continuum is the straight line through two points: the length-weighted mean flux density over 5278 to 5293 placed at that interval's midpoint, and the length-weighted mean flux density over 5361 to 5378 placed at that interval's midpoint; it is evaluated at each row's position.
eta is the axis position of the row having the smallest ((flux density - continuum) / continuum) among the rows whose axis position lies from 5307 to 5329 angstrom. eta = 5313.26 angstrom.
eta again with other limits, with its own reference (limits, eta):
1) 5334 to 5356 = 5337.79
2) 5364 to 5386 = 5364.89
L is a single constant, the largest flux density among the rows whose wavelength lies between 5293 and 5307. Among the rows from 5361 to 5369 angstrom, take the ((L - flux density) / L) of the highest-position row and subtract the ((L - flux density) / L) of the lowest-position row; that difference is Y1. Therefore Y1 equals 0.00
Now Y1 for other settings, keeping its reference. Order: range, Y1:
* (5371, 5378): -0.07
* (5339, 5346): -0.04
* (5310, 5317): -0.02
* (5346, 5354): -0.01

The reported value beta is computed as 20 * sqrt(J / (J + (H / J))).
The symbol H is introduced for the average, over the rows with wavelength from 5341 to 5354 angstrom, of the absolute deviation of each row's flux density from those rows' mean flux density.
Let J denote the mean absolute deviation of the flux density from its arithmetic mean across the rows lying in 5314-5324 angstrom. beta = 15.6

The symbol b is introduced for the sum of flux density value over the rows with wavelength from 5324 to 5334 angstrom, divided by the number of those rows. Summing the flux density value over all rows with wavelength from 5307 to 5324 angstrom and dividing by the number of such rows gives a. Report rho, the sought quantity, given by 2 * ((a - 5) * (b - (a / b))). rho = 132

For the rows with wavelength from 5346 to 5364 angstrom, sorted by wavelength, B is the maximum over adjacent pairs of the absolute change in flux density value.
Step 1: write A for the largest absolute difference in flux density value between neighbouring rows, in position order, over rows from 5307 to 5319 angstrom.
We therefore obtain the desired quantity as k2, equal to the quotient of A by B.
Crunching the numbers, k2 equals 3.5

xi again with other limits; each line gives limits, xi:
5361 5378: 10.5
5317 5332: 11.9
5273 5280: 10.8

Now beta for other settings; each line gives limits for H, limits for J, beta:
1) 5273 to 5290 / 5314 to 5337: 9.2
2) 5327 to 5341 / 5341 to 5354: 5.5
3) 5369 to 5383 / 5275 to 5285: 6.8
